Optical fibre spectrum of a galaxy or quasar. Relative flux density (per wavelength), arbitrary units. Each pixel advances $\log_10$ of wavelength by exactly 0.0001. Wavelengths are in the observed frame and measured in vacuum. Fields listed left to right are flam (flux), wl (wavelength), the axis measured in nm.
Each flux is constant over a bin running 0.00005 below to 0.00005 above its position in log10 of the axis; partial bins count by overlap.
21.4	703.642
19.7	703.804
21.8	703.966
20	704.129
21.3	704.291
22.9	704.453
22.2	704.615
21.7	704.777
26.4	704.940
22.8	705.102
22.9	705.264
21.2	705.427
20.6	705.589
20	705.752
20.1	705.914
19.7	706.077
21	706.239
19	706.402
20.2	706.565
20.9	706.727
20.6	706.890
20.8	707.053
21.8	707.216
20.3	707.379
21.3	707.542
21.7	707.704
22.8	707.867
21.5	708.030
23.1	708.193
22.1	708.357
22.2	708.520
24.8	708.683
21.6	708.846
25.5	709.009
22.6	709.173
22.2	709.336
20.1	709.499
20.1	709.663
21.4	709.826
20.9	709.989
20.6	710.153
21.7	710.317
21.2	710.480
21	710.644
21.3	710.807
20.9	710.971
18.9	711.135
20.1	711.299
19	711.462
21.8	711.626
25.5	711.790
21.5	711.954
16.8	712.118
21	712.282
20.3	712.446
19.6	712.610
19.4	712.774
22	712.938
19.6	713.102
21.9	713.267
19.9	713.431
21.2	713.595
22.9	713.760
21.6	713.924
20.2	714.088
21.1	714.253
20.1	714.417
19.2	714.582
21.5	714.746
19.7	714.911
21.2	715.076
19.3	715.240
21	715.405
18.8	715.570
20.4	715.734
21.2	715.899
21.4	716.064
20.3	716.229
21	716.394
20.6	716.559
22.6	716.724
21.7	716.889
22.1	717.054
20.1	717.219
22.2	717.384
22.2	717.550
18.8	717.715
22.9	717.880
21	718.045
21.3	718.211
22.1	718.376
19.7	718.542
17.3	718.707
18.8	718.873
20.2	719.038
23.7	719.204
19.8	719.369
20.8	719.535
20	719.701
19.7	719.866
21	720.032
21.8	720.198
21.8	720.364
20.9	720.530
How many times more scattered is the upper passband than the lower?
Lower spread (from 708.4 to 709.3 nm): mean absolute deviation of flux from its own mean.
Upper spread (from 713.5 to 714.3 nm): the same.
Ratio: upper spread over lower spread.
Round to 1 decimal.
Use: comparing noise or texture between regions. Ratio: 0.5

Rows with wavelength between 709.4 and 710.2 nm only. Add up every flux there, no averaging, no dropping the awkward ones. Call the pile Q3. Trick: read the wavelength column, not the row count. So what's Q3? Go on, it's 103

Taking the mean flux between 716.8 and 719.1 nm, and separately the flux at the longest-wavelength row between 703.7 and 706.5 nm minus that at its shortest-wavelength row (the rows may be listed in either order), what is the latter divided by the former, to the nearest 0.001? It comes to -0.034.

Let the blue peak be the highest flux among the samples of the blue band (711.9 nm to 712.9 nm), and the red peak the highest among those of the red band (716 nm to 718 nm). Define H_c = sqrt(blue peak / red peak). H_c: 0.97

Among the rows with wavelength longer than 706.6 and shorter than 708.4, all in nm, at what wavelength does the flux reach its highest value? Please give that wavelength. 708.193 nm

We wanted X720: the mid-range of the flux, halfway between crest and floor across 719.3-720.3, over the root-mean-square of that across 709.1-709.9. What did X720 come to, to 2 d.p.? 0.97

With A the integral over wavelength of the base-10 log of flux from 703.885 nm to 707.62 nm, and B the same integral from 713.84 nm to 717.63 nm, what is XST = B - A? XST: 0.04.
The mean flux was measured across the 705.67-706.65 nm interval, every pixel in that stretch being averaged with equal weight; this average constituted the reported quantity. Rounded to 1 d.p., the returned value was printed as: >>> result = 20.0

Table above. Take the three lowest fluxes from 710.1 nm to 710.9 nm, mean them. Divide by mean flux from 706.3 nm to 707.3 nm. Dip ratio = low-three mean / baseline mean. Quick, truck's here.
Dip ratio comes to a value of 1.02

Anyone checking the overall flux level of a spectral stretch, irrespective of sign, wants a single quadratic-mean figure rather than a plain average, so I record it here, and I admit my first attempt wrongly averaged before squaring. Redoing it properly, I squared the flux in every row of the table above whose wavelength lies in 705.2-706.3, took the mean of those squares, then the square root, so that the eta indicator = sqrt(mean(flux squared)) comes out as 20.81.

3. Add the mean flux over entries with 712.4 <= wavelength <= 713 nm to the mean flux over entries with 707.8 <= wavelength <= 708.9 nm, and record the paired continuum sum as 42.9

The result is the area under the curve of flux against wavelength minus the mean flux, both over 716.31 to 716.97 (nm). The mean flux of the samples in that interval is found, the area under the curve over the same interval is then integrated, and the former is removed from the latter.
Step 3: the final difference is -7.30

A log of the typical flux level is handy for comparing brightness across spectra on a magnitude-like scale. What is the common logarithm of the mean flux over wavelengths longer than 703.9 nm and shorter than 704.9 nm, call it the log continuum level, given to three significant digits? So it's 1.34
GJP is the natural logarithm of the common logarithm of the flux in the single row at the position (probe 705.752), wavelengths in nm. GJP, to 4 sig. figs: 0.2632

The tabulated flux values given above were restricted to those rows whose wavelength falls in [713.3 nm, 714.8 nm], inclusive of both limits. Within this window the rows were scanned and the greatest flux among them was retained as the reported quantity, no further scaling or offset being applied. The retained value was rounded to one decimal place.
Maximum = 22.9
